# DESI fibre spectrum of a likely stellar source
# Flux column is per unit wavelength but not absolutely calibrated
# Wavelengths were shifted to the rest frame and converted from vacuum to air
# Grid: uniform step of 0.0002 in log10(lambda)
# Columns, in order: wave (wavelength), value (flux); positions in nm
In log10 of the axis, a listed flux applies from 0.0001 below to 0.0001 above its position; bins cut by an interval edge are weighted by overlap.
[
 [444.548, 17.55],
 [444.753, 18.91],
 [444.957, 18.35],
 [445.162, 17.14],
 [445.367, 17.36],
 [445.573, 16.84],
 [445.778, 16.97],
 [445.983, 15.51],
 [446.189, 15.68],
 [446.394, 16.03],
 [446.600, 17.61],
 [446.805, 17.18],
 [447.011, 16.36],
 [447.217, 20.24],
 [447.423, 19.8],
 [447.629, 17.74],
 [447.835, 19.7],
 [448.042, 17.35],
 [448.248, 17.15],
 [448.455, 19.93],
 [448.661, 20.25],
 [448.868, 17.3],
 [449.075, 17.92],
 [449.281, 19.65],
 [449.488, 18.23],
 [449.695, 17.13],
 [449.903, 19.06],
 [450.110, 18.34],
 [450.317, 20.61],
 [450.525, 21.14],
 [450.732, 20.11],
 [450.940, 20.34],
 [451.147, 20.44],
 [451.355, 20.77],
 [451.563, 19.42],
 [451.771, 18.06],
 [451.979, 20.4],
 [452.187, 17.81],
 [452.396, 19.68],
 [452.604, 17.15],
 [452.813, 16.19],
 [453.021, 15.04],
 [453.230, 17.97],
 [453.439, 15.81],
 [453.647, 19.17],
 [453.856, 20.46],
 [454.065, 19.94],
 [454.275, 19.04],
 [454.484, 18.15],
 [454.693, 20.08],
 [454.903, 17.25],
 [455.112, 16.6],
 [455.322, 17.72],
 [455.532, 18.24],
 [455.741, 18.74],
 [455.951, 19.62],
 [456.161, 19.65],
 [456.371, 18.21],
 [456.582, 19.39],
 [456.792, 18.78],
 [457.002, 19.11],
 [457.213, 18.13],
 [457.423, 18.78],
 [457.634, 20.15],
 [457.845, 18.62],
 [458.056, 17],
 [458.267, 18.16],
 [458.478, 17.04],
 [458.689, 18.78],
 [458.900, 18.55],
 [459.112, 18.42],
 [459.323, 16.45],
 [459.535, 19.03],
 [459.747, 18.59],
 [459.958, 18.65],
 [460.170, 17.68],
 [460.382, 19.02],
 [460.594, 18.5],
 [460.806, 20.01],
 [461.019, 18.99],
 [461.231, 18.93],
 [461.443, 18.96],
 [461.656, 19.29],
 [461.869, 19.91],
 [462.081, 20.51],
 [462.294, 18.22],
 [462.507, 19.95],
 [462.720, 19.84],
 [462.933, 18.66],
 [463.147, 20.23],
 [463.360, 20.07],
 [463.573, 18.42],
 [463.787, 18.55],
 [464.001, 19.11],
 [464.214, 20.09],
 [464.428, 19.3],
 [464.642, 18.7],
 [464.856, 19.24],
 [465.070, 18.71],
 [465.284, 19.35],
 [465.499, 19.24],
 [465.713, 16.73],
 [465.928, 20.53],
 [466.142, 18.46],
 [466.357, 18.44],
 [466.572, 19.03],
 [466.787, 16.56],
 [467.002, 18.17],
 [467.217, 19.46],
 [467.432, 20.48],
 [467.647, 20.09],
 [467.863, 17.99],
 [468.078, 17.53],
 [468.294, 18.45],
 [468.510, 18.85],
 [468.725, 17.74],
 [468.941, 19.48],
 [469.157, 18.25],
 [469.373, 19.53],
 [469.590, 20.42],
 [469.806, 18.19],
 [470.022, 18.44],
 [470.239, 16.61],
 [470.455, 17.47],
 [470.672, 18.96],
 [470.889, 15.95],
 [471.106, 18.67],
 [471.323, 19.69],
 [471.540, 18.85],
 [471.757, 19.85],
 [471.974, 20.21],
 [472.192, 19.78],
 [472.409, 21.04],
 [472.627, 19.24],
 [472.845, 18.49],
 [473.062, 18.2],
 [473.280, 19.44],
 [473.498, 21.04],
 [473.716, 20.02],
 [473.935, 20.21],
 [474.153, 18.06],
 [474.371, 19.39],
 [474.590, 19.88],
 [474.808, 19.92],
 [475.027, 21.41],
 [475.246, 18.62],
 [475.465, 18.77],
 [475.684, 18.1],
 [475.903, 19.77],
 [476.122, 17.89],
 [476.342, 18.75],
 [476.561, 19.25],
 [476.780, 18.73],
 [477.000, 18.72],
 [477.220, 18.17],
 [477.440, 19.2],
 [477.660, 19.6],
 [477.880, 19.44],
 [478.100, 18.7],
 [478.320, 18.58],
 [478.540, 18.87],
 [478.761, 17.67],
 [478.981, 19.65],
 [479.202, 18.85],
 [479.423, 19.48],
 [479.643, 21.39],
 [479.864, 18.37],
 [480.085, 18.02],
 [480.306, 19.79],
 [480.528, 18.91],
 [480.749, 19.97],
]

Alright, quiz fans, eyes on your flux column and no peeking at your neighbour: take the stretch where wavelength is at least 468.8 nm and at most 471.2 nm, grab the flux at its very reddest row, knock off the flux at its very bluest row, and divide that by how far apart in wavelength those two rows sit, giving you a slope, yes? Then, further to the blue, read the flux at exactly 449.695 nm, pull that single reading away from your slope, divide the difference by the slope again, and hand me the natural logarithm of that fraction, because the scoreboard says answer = 3.8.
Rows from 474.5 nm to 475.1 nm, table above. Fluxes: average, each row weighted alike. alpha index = 20.4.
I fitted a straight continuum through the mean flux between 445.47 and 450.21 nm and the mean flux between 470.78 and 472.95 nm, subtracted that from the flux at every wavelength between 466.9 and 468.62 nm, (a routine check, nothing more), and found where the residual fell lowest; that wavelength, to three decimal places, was 468.078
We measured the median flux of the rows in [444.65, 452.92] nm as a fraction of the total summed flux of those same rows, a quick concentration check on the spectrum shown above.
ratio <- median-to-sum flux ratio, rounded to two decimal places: 0.02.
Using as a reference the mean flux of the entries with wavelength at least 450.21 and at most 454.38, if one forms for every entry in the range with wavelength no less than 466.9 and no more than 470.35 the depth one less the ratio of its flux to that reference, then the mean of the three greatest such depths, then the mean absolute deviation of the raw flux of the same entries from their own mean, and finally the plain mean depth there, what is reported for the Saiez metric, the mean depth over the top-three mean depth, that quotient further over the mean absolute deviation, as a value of 0.16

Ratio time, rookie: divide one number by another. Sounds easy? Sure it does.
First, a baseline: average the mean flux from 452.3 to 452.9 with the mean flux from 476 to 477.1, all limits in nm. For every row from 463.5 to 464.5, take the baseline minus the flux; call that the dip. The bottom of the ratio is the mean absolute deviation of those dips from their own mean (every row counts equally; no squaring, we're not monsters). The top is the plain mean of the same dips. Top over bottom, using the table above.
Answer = -1.9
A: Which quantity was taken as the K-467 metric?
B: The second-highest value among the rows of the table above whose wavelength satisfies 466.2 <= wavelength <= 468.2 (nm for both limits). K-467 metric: 20.09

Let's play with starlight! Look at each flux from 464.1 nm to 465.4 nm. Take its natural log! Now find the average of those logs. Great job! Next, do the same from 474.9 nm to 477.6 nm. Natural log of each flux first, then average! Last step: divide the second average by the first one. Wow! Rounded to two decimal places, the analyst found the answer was 0.99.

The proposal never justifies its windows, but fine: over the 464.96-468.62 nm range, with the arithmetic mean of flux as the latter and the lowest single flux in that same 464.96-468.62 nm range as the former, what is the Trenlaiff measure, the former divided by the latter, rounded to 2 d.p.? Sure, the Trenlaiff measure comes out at 0.89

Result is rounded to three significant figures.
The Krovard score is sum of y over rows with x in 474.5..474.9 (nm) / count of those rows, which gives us 19.9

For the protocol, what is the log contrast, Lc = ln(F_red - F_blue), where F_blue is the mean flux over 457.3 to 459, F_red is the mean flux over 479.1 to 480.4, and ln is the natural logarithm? -0.07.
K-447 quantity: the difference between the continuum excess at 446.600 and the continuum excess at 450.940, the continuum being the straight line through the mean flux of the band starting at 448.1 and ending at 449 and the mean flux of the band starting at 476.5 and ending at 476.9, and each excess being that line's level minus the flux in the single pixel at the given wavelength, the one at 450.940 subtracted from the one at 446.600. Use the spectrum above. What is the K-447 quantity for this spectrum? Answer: 2.7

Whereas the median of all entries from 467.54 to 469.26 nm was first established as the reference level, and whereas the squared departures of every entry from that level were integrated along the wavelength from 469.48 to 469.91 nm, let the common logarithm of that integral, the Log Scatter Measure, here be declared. 0.0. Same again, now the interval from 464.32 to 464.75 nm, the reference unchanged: -0.7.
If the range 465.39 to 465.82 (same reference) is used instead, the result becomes -0.1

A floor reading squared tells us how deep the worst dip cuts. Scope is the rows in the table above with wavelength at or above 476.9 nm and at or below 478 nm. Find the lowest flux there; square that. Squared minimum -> 330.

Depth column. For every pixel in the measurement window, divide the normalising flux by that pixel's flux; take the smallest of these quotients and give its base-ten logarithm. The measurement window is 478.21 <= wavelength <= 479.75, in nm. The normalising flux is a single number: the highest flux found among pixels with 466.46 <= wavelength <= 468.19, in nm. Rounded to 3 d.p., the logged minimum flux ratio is -0.019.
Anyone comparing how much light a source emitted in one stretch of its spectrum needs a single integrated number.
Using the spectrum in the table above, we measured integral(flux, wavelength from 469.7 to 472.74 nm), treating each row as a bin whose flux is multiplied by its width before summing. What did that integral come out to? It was 57.1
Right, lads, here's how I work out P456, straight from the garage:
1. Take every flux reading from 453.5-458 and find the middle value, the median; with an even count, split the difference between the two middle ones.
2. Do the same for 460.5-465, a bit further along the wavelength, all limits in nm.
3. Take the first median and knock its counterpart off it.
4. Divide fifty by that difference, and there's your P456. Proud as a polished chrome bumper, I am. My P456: -109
